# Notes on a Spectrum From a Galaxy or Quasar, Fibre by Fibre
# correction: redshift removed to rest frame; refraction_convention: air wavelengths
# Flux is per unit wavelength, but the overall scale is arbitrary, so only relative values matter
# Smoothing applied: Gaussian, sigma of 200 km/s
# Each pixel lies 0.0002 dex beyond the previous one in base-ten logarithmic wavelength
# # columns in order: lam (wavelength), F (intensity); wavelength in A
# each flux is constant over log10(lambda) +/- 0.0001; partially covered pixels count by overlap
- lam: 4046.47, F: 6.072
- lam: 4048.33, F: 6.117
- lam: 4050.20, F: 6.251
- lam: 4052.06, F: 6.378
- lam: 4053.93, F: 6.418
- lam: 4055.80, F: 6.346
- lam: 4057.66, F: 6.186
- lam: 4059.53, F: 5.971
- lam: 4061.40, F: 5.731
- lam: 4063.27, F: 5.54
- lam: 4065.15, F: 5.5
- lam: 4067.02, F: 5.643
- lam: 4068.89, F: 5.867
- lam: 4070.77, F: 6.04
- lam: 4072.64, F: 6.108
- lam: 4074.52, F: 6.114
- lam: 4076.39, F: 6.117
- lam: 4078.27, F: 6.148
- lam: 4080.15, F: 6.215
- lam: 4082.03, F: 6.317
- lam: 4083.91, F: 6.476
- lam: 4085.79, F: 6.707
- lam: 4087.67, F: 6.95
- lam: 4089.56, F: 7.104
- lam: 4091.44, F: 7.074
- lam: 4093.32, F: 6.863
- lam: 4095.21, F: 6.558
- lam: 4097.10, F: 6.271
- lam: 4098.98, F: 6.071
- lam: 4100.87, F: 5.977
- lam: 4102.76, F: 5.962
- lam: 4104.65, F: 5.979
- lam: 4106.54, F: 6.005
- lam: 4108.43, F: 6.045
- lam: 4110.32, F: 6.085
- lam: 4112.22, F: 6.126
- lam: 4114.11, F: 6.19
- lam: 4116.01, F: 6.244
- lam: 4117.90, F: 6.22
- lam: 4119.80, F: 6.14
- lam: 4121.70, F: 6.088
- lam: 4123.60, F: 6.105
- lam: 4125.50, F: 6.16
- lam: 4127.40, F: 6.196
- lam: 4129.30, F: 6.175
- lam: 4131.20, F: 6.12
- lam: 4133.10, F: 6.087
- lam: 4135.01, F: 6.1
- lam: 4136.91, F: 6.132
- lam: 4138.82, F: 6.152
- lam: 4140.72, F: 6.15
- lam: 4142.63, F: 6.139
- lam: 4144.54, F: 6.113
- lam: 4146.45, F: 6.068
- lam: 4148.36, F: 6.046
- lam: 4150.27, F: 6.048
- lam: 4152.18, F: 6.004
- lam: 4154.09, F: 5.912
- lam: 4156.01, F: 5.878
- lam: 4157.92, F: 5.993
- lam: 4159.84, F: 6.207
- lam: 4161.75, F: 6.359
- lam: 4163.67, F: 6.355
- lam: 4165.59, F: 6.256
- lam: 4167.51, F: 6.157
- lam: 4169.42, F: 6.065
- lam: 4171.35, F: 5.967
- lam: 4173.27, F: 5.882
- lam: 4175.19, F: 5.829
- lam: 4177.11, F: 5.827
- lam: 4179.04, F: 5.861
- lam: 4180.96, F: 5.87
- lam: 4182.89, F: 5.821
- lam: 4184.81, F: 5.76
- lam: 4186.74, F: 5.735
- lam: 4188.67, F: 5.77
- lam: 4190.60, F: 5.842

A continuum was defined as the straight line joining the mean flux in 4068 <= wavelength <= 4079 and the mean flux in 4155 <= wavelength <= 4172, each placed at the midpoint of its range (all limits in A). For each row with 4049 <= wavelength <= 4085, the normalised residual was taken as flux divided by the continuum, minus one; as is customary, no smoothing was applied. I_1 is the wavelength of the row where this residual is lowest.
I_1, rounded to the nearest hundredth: 4065.15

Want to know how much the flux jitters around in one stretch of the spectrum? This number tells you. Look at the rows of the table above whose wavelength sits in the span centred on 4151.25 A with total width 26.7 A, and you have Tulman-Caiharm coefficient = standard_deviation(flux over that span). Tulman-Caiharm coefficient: 0.14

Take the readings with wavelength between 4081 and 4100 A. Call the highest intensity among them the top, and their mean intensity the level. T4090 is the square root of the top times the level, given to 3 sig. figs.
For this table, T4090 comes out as 6.87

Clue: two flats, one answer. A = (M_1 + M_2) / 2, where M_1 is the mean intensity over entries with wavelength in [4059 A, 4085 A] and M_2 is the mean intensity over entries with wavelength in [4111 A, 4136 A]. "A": 6.07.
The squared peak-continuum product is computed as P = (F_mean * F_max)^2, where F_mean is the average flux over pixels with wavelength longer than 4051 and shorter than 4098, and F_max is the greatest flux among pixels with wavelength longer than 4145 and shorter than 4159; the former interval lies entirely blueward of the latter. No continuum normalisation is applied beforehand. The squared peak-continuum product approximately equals 1446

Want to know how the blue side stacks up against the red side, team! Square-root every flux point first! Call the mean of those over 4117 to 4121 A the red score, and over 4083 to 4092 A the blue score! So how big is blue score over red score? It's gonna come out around 1.05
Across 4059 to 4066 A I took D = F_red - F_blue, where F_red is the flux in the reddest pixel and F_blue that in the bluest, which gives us -0.47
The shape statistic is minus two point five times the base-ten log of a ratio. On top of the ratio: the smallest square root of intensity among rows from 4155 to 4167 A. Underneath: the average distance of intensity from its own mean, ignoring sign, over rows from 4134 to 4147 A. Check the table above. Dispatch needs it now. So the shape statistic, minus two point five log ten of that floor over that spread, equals -5.0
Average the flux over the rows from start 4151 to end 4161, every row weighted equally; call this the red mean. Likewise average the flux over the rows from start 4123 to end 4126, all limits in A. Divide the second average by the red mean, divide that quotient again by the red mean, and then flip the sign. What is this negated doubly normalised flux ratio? -0.170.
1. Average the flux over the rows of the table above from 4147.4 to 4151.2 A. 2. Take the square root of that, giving 2.46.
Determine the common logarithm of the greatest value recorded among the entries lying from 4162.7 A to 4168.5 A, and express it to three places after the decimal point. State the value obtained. 0.803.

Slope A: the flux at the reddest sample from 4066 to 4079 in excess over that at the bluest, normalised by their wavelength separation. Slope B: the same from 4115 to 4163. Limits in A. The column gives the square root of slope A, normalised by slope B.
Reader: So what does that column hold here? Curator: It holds 84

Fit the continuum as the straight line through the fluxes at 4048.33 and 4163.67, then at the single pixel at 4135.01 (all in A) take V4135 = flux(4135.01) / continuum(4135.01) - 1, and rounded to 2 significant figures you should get -0.031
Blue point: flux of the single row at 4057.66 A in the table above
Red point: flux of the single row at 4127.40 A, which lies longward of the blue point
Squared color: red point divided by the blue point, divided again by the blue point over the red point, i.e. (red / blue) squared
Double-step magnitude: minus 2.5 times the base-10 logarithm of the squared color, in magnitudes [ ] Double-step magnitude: 0.00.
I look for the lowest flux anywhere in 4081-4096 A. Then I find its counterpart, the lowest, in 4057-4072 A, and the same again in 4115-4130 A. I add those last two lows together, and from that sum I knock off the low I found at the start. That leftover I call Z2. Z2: 5.27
